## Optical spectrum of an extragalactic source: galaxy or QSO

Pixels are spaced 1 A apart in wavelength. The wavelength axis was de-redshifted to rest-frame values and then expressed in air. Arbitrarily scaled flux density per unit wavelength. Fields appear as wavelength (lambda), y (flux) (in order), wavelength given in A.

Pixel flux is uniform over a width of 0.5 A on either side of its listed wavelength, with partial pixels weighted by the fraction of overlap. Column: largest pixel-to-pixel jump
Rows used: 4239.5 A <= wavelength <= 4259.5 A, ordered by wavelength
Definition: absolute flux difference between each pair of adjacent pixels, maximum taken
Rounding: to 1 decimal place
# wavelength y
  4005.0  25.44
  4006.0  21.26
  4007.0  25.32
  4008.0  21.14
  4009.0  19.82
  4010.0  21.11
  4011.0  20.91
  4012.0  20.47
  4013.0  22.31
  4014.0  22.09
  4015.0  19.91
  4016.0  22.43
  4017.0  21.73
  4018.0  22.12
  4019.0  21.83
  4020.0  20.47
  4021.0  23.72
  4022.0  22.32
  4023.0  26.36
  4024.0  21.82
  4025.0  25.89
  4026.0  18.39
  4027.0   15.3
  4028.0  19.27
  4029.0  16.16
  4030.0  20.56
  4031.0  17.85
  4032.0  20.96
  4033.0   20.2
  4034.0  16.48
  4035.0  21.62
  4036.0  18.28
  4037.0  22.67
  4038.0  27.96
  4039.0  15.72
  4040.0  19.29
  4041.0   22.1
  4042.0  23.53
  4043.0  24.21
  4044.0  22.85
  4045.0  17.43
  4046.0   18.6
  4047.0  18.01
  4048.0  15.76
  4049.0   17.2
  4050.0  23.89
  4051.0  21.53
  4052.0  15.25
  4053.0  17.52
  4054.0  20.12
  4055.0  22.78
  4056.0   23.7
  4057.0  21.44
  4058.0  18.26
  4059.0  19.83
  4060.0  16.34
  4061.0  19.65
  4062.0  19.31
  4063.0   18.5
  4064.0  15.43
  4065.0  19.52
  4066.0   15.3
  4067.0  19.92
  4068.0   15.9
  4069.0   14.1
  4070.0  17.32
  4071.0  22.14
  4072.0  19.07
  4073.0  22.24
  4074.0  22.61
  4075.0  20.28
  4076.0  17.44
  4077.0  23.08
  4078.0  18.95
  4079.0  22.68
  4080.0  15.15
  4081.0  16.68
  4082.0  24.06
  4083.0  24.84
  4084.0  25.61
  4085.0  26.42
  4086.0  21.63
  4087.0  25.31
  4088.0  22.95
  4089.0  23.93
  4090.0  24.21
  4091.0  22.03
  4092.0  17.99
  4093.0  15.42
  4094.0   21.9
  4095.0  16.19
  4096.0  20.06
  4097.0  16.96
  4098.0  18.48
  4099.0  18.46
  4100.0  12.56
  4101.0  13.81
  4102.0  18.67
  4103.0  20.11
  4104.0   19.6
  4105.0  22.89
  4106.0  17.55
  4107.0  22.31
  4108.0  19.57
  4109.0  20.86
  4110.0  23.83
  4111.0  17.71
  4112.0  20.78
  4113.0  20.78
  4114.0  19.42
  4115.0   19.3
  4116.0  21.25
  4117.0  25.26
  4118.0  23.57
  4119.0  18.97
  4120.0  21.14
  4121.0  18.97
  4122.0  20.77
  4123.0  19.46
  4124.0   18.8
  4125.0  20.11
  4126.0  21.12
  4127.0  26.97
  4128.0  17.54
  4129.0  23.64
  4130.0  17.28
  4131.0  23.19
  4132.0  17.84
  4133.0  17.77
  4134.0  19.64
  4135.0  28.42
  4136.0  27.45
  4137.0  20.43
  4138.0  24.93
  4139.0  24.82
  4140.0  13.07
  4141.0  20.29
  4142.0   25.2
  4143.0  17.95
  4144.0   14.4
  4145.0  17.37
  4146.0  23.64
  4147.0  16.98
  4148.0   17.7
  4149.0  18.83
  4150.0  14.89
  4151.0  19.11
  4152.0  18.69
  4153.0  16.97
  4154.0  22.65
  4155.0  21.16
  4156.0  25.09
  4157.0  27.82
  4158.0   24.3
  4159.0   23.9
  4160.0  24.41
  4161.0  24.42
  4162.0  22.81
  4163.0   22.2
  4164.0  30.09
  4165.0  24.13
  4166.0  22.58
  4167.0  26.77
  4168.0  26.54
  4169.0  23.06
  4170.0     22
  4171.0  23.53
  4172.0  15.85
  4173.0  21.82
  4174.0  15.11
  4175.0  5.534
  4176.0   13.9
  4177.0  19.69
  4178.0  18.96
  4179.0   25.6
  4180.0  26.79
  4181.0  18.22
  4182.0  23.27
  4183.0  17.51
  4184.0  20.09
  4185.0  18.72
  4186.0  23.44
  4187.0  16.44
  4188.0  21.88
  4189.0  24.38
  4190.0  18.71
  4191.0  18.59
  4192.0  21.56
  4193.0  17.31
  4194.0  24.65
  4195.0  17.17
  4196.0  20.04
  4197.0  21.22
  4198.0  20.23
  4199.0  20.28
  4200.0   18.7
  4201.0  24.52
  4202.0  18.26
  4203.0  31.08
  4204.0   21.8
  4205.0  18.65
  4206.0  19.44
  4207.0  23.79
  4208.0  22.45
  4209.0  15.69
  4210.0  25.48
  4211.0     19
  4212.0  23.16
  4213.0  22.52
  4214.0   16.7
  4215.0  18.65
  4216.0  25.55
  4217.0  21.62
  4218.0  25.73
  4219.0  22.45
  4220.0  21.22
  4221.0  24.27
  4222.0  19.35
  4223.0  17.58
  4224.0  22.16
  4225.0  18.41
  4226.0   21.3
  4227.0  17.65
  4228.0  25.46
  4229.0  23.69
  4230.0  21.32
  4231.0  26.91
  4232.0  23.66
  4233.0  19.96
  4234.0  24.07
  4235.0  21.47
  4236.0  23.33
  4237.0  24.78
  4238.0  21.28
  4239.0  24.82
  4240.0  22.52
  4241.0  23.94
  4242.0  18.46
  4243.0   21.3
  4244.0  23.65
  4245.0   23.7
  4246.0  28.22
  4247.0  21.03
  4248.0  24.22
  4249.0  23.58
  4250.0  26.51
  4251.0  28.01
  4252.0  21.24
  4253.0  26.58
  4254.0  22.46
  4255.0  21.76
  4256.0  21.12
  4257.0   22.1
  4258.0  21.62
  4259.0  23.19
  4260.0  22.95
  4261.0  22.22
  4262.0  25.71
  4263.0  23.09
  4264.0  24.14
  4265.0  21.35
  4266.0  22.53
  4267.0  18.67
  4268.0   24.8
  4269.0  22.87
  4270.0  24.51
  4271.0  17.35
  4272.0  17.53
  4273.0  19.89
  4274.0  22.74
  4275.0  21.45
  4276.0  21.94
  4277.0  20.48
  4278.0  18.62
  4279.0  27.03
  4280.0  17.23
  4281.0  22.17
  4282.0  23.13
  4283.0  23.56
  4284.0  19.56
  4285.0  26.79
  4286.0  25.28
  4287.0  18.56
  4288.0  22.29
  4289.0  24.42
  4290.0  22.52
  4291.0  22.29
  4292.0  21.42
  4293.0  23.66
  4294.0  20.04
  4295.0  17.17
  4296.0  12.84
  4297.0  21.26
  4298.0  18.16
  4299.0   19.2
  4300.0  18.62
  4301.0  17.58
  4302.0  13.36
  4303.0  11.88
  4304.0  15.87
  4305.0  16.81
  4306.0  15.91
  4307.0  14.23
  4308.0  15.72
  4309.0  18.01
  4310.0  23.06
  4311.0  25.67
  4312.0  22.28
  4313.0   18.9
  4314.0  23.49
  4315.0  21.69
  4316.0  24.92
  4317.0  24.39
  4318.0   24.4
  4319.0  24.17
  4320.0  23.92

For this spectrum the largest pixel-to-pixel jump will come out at 7.2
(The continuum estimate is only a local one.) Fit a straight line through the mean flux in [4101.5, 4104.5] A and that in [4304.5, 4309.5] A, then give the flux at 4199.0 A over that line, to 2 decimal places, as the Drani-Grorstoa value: 1.13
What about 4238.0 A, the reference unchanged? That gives 1.23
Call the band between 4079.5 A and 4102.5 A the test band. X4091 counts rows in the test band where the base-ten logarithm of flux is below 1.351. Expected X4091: 15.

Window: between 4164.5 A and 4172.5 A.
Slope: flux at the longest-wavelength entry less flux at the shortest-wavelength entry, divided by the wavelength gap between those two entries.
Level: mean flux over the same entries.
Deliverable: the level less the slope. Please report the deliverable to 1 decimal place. 24.2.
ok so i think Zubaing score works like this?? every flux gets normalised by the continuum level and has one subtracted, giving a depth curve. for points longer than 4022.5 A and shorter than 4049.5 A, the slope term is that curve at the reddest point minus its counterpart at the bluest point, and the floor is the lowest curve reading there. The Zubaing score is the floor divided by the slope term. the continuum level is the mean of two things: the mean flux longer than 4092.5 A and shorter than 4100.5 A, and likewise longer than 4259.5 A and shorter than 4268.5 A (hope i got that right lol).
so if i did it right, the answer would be 1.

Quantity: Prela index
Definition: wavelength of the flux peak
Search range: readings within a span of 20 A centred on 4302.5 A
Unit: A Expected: 4311.0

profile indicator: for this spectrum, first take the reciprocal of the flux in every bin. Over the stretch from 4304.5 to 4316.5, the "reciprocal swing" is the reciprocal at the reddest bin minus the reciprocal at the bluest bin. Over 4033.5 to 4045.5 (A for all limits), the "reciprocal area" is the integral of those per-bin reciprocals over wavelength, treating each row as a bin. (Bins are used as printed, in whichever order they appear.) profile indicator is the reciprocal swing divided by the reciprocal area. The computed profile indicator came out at -0.033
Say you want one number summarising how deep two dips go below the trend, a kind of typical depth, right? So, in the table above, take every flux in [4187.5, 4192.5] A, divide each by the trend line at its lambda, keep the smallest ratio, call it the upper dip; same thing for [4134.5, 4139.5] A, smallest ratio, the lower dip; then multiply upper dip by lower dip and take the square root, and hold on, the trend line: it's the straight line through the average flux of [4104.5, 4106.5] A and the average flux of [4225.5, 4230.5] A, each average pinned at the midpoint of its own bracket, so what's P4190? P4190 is 0.93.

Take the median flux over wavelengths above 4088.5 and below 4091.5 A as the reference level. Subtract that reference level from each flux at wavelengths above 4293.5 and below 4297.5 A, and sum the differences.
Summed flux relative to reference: -24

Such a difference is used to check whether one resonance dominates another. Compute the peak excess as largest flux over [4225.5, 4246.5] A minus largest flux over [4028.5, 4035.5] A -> 7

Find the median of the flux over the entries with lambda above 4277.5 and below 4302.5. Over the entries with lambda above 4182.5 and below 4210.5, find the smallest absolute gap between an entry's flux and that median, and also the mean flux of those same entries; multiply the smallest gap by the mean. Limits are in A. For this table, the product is 1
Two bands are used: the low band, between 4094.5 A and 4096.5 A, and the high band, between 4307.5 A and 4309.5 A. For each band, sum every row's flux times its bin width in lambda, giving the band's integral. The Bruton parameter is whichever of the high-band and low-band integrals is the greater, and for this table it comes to 36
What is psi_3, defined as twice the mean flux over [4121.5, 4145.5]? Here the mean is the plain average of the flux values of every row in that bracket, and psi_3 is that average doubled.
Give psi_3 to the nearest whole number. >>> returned 42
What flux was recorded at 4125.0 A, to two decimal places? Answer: 20.11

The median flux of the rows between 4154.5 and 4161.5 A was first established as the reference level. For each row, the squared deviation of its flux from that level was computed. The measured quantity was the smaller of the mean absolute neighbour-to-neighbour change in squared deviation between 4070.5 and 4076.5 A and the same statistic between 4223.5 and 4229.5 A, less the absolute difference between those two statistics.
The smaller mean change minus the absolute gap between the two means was 10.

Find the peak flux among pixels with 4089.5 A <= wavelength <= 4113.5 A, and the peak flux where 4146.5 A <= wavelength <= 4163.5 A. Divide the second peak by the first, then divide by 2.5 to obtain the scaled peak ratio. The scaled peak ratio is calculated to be 0.460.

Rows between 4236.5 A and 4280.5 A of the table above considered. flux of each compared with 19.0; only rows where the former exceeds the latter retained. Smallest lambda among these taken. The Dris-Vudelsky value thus 4237.0 A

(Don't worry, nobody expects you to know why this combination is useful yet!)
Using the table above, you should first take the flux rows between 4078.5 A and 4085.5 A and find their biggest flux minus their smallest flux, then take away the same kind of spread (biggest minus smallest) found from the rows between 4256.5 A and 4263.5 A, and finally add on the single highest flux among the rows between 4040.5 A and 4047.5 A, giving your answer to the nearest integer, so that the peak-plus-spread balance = 31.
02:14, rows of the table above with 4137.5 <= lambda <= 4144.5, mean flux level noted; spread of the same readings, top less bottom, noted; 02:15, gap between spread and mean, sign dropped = 8.0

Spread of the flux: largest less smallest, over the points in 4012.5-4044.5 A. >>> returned 12.7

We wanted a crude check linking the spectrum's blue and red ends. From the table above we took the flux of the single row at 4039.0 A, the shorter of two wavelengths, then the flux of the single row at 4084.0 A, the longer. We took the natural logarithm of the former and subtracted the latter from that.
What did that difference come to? -22.9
